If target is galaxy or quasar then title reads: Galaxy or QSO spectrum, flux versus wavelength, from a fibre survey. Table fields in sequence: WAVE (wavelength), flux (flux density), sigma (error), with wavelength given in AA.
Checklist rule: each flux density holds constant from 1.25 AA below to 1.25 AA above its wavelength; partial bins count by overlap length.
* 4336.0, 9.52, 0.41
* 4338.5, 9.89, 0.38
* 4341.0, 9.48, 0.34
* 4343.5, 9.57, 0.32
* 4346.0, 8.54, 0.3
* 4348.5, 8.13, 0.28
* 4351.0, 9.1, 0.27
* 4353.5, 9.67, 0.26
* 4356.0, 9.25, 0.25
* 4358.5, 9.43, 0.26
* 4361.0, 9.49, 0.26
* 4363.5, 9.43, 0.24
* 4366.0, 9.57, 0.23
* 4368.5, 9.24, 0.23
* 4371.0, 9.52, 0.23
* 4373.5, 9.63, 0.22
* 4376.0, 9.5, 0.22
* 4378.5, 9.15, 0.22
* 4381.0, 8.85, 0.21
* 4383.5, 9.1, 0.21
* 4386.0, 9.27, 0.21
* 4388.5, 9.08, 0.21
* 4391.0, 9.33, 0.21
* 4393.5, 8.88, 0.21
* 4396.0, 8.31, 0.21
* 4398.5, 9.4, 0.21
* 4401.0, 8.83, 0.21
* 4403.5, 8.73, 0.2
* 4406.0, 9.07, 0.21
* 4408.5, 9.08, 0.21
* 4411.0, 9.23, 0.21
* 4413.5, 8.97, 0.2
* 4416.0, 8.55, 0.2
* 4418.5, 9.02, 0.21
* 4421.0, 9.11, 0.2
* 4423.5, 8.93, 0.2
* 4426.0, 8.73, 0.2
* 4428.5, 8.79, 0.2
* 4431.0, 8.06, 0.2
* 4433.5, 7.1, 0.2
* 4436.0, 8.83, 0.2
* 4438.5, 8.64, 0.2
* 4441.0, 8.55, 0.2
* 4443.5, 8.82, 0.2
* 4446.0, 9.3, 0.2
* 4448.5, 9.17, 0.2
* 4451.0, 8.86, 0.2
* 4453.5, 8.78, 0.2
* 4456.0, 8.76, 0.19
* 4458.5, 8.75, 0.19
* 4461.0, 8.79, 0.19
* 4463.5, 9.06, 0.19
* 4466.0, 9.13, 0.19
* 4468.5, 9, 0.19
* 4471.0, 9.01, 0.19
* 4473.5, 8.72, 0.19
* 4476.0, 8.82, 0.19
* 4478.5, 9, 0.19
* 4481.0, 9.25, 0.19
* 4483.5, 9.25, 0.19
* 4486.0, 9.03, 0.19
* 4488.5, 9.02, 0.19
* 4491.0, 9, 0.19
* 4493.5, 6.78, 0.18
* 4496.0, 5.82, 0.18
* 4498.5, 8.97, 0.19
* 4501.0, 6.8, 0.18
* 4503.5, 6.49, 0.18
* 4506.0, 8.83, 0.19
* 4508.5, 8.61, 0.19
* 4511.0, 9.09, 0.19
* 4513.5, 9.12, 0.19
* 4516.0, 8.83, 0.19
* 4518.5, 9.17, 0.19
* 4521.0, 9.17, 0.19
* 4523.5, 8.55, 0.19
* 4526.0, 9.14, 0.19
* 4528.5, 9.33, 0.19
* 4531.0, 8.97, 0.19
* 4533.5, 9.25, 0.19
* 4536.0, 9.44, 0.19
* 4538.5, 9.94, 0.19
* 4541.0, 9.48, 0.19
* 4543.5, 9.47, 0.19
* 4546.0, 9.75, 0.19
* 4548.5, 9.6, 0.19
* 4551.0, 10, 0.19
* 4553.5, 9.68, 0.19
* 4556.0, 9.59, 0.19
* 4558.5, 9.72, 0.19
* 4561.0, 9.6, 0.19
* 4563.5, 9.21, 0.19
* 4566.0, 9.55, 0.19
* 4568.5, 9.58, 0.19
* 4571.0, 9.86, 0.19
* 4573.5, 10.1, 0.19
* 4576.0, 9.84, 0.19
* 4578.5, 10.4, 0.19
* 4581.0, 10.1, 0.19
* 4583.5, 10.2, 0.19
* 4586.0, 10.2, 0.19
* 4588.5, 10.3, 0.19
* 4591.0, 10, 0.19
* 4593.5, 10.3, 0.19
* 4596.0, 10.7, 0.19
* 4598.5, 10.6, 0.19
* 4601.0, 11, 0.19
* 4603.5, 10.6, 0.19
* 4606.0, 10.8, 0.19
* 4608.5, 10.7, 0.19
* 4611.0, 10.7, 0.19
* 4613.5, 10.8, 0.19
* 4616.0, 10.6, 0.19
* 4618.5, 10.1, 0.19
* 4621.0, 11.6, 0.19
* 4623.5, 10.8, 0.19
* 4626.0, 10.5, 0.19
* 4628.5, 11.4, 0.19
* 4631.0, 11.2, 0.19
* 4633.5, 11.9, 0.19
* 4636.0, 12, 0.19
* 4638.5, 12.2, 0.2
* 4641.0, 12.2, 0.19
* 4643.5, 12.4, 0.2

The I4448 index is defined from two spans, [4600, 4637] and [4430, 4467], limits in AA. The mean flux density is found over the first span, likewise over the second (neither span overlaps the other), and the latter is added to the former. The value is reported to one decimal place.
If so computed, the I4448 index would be 19.7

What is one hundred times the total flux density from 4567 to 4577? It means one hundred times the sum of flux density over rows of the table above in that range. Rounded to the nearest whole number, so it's 3938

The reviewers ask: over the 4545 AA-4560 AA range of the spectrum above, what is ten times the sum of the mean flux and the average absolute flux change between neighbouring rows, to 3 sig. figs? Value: 99.4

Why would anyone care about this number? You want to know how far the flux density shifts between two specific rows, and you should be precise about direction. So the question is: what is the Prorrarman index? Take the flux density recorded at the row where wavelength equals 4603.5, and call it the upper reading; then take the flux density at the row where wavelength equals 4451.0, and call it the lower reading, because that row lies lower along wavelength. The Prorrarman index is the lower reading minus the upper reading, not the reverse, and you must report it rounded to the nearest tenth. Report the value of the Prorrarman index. -1.7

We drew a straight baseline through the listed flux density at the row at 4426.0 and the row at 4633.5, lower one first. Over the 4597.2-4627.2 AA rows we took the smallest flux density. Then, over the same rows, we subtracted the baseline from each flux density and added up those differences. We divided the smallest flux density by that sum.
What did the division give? -1.0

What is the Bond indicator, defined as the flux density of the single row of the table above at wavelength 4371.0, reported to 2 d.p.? 9.52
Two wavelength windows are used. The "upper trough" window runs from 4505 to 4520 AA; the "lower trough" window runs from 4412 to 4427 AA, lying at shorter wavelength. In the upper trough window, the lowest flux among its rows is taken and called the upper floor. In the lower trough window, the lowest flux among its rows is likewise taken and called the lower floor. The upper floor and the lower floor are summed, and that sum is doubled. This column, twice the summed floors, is 34.3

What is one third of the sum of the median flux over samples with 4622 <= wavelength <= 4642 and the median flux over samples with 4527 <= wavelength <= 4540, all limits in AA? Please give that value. 7.0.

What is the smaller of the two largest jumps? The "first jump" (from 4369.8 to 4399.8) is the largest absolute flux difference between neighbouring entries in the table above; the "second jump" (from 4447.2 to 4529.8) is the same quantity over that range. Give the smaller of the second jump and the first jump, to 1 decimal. 1.1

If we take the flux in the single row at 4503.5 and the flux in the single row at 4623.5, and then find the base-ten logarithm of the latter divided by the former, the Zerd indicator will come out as 0.221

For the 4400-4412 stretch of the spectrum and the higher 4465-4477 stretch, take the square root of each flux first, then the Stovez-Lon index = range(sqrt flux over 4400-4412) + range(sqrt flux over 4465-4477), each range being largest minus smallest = 0.15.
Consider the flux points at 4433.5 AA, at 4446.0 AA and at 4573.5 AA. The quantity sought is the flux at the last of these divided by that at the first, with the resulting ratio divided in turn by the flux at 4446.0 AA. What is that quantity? 0.153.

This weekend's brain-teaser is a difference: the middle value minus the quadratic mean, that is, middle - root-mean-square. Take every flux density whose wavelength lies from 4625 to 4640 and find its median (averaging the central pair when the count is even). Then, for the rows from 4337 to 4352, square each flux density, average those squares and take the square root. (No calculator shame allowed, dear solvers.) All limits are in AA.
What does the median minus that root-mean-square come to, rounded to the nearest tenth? 2.5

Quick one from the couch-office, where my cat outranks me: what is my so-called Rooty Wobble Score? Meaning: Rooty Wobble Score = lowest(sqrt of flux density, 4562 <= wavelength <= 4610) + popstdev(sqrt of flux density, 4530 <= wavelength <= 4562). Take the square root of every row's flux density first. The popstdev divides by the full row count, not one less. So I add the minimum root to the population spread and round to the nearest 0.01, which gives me 3.08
